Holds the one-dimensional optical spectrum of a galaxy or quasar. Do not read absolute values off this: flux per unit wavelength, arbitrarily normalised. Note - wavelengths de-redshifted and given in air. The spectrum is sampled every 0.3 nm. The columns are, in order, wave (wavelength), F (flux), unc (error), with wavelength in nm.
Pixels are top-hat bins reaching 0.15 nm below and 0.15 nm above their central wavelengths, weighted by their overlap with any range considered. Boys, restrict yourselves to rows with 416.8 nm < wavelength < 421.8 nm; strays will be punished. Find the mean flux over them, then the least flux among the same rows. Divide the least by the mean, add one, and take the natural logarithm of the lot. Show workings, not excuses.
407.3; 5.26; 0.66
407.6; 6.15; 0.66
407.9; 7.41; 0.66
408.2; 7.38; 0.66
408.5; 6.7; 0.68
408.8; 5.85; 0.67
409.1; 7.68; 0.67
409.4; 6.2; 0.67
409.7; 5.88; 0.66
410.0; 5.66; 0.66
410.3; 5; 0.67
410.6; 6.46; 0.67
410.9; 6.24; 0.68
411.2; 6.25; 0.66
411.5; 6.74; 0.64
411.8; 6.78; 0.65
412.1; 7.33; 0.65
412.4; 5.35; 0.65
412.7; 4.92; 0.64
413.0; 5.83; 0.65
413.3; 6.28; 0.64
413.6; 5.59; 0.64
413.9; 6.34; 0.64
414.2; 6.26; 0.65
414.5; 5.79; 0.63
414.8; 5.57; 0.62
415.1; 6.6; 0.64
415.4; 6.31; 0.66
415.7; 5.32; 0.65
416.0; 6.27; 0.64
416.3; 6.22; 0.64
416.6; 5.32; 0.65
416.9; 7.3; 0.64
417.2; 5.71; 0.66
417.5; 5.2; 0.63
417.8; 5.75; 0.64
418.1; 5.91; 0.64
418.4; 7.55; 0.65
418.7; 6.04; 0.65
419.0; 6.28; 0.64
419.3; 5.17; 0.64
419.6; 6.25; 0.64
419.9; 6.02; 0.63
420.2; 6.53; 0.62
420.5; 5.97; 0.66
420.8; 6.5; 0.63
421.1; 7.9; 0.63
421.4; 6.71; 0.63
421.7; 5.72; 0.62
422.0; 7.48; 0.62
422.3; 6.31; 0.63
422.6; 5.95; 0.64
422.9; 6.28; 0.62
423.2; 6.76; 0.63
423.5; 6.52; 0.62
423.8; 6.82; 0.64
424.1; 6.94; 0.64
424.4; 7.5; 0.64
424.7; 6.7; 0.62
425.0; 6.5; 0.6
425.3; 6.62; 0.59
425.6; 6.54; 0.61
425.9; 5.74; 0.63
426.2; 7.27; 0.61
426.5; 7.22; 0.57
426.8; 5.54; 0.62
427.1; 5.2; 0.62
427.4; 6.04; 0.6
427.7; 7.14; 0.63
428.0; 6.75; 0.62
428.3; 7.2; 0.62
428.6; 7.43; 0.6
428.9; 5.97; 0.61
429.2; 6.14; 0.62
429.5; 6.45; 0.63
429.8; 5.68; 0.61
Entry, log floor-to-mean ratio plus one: 0.60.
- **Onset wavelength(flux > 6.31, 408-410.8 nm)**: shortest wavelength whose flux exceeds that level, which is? 408.2 nm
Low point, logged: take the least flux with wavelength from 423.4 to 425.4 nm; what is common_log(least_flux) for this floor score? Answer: 0.81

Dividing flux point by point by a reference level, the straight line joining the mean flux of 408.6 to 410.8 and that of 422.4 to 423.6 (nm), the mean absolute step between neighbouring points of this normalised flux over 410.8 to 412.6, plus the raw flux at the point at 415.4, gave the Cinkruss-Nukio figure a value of 6.4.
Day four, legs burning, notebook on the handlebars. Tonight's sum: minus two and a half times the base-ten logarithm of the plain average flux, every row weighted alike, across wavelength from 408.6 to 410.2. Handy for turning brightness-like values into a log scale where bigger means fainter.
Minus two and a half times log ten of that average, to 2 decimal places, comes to -1.99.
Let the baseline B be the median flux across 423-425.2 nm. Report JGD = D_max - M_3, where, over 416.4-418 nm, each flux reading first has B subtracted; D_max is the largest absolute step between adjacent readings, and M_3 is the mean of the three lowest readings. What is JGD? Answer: 3.3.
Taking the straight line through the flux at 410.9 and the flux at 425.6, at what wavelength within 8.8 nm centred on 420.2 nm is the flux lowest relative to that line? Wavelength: 419.3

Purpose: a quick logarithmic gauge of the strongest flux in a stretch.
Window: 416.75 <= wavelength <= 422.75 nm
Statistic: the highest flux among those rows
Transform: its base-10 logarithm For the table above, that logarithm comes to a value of 0.898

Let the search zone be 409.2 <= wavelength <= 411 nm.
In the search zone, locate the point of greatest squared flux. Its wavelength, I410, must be 410.6 nm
